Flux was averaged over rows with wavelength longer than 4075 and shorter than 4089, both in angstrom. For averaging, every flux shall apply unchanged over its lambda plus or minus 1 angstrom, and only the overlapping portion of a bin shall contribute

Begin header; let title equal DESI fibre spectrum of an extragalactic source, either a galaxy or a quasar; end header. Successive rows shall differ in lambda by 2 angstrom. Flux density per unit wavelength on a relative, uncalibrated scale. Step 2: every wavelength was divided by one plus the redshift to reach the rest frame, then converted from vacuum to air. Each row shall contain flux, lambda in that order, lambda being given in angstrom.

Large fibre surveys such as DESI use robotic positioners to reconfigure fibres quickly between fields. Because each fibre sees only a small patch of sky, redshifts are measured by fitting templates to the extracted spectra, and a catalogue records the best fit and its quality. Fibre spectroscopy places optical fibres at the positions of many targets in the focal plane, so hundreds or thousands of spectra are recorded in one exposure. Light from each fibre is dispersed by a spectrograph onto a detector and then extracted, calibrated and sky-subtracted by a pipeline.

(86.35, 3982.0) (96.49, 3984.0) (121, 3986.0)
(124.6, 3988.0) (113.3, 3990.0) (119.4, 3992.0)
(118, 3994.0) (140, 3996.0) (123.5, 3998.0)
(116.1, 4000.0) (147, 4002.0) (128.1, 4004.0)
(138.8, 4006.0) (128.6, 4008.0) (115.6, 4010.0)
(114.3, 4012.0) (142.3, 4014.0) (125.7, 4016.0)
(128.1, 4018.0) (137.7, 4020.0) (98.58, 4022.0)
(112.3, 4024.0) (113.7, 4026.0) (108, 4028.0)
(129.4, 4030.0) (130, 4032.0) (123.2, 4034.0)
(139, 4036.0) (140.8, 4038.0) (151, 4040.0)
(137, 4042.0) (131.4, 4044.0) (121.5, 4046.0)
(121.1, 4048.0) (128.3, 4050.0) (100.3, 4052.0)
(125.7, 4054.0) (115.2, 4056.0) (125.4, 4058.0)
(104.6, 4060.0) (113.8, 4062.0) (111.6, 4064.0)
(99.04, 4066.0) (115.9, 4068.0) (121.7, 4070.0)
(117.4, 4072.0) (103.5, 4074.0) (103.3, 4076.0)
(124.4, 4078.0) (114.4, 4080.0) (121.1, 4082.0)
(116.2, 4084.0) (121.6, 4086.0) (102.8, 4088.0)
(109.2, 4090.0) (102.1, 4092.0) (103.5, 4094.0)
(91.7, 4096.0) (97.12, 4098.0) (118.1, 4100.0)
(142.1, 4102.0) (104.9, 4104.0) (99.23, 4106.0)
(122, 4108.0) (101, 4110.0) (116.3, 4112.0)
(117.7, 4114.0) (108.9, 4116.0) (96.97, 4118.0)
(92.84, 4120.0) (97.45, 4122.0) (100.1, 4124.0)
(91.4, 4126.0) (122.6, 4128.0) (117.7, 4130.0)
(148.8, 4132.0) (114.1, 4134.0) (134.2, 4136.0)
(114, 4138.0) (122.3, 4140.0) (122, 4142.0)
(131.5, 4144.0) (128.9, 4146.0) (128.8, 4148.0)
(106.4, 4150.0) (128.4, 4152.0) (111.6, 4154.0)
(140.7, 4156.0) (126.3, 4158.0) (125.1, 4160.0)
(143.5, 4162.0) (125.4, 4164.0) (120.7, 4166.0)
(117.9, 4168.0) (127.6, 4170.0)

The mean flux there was 115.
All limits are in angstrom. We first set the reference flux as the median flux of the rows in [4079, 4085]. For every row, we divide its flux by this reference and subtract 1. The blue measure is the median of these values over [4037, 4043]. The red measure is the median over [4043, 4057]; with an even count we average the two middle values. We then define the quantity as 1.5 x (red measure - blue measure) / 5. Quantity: -0.050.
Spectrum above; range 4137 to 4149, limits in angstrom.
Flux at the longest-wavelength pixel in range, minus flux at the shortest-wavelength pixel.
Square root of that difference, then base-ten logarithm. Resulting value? 0.59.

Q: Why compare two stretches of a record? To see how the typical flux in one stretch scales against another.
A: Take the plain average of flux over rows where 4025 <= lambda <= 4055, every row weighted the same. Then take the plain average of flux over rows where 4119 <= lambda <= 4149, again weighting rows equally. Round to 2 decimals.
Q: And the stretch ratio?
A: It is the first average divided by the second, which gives 1.08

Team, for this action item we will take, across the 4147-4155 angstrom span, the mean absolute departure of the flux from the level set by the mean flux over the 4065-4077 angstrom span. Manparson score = 11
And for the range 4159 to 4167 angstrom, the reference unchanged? 19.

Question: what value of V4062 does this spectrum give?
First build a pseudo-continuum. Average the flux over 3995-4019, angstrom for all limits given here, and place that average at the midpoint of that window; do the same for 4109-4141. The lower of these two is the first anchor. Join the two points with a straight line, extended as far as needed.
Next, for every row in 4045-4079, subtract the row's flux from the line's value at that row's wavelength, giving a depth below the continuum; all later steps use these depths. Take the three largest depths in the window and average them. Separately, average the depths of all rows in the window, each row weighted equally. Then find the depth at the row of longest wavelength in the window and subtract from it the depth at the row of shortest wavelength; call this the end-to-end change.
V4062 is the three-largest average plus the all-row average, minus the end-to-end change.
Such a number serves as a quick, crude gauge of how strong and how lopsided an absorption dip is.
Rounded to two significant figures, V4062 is 34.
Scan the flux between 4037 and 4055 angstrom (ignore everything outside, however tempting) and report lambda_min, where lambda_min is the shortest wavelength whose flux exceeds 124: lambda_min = 4038.0 angstrom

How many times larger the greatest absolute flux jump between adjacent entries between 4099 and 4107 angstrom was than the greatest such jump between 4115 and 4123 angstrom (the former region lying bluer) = 3.12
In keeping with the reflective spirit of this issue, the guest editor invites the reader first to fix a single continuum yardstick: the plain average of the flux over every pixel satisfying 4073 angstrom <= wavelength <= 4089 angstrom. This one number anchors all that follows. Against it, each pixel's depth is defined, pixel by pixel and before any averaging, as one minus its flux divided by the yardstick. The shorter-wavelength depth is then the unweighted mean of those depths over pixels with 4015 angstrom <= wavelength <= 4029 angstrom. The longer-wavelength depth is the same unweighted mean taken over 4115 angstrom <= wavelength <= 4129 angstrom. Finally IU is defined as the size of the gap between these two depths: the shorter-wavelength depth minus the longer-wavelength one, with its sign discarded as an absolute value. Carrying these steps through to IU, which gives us 0.143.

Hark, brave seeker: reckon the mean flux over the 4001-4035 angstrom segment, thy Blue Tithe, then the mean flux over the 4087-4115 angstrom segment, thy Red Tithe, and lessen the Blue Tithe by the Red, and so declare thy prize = 16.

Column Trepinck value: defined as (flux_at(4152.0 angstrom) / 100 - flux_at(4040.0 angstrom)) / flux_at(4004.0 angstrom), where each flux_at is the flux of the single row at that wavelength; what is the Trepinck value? -1.17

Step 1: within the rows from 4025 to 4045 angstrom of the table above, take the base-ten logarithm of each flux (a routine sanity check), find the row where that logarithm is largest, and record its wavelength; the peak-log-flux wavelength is 4040.0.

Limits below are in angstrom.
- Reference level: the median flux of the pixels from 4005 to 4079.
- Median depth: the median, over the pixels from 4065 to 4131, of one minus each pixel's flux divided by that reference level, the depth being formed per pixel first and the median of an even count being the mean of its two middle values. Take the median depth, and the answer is 0.11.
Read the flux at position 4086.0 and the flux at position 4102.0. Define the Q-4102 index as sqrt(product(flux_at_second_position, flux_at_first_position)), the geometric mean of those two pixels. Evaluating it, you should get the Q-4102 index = 131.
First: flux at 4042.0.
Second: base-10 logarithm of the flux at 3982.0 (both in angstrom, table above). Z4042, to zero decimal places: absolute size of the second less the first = 135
